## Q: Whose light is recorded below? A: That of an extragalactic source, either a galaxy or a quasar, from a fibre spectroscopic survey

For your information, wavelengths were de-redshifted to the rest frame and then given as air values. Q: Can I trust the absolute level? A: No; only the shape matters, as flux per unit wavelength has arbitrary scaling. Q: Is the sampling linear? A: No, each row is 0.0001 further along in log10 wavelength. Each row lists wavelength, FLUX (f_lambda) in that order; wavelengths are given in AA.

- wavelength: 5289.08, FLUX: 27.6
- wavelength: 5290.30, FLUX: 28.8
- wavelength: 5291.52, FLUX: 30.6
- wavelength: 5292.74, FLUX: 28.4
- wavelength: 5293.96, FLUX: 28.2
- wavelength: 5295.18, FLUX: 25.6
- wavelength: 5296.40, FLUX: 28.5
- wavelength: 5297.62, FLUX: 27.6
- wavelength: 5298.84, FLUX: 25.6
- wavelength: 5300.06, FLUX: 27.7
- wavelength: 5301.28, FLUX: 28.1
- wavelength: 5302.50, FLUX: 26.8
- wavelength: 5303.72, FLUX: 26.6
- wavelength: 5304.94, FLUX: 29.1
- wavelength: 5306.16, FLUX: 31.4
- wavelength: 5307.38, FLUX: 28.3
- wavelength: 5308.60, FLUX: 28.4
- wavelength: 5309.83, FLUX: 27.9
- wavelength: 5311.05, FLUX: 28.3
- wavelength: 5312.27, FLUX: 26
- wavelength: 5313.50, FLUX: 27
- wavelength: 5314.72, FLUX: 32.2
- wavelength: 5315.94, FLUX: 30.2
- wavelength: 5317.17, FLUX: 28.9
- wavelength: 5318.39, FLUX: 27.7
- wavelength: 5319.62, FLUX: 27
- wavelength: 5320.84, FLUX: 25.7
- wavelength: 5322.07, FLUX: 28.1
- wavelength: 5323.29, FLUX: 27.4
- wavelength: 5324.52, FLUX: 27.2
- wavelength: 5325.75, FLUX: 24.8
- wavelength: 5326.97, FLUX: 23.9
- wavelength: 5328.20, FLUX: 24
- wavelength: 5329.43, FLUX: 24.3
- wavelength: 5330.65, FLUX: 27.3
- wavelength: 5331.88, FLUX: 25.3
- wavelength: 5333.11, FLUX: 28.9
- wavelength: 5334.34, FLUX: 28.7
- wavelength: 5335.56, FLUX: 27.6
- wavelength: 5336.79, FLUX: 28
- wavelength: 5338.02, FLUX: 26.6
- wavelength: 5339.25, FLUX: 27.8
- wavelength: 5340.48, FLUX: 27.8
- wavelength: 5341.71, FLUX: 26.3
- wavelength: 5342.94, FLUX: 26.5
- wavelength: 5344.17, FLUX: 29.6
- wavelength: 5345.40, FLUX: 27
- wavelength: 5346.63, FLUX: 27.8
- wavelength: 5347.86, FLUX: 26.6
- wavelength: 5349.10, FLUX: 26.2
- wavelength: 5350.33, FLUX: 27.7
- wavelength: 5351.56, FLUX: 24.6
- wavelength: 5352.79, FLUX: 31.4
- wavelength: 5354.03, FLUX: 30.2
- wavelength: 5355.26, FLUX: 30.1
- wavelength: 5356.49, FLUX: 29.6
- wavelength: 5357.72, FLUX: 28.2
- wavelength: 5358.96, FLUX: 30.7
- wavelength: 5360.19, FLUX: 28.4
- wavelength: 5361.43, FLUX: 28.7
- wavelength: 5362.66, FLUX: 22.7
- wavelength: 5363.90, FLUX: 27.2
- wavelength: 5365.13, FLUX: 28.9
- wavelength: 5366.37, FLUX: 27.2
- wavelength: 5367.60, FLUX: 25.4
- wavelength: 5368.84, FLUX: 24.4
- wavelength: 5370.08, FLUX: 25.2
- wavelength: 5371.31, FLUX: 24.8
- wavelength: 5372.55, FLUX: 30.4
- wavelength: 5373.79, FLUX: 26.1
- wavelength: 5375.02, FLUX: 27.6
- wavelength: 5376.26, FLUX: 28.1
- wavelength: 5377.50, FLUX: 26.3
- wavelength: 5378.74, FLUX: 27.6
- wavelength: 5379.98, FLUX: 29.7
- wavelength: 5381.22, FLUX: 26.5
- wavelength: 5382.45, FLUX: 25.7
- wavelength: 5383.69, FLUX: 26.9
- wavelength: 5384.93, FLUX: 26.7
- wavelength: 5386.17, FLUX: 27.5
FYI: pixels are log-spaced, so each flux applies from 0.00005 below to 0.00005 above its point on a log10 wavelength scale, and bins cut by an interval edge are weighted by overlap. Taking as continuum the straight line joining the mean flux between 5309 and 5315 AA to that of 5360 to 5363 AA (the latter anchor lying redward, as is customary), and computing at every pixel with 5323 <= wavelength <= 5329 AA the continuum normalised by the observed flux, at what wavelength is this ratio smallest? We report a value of 5323.29 AA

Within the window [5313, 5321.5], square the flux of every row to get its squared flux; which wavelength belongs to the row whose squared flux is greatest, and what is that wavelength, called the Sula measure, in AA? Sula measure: 5314.72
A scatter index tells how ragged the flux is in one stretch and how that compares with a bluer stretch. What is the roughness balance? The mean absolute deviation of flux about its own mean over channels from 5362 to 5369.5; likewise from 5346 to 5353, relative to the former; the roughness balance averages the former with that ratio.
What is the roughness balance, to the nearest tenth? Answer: 1.3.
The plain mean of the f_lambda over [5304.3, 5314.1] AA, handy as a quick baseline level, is 28.3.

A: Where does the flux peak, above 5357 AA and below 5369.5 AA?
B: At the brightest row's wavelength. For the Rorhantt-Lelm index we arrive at 5358.96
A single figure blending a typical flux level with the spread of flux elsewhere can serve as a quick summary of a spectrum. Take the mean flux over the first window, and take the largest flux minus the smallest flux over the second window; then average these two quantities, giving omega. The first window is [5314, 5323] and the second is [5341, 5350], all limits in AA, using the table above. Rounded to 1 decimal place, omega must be 16.0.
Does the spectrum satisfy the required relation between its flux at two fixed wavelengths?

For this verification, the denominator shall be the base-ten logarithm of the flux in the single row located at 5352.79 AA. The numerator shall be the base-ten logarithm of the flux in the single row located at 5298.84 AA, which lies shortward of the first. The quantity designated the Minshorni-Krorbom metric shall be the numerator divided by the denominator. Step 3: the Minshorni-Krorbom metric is 0.94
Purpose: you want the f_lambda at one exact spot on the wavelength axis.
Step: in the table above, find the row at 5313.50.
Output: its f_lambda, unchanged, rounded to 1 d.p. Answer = 27.0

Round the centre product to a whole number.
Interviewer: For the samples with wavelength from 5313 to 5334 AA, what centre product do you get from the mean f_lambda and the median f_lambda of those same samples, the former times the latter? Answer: 736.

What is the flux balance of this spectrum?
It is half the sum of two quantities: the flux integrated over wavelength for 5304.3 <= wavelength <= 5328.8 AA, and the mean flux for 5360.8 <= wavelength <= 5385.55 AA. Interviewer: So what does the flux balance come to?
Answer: 352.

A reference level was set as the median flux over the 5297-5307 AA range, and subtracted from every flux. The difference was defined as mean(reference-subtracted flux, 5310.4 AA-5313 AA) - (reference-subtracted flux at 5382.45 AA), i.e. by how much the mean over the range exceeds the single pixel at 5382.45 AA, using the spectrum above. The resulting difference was 1.5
